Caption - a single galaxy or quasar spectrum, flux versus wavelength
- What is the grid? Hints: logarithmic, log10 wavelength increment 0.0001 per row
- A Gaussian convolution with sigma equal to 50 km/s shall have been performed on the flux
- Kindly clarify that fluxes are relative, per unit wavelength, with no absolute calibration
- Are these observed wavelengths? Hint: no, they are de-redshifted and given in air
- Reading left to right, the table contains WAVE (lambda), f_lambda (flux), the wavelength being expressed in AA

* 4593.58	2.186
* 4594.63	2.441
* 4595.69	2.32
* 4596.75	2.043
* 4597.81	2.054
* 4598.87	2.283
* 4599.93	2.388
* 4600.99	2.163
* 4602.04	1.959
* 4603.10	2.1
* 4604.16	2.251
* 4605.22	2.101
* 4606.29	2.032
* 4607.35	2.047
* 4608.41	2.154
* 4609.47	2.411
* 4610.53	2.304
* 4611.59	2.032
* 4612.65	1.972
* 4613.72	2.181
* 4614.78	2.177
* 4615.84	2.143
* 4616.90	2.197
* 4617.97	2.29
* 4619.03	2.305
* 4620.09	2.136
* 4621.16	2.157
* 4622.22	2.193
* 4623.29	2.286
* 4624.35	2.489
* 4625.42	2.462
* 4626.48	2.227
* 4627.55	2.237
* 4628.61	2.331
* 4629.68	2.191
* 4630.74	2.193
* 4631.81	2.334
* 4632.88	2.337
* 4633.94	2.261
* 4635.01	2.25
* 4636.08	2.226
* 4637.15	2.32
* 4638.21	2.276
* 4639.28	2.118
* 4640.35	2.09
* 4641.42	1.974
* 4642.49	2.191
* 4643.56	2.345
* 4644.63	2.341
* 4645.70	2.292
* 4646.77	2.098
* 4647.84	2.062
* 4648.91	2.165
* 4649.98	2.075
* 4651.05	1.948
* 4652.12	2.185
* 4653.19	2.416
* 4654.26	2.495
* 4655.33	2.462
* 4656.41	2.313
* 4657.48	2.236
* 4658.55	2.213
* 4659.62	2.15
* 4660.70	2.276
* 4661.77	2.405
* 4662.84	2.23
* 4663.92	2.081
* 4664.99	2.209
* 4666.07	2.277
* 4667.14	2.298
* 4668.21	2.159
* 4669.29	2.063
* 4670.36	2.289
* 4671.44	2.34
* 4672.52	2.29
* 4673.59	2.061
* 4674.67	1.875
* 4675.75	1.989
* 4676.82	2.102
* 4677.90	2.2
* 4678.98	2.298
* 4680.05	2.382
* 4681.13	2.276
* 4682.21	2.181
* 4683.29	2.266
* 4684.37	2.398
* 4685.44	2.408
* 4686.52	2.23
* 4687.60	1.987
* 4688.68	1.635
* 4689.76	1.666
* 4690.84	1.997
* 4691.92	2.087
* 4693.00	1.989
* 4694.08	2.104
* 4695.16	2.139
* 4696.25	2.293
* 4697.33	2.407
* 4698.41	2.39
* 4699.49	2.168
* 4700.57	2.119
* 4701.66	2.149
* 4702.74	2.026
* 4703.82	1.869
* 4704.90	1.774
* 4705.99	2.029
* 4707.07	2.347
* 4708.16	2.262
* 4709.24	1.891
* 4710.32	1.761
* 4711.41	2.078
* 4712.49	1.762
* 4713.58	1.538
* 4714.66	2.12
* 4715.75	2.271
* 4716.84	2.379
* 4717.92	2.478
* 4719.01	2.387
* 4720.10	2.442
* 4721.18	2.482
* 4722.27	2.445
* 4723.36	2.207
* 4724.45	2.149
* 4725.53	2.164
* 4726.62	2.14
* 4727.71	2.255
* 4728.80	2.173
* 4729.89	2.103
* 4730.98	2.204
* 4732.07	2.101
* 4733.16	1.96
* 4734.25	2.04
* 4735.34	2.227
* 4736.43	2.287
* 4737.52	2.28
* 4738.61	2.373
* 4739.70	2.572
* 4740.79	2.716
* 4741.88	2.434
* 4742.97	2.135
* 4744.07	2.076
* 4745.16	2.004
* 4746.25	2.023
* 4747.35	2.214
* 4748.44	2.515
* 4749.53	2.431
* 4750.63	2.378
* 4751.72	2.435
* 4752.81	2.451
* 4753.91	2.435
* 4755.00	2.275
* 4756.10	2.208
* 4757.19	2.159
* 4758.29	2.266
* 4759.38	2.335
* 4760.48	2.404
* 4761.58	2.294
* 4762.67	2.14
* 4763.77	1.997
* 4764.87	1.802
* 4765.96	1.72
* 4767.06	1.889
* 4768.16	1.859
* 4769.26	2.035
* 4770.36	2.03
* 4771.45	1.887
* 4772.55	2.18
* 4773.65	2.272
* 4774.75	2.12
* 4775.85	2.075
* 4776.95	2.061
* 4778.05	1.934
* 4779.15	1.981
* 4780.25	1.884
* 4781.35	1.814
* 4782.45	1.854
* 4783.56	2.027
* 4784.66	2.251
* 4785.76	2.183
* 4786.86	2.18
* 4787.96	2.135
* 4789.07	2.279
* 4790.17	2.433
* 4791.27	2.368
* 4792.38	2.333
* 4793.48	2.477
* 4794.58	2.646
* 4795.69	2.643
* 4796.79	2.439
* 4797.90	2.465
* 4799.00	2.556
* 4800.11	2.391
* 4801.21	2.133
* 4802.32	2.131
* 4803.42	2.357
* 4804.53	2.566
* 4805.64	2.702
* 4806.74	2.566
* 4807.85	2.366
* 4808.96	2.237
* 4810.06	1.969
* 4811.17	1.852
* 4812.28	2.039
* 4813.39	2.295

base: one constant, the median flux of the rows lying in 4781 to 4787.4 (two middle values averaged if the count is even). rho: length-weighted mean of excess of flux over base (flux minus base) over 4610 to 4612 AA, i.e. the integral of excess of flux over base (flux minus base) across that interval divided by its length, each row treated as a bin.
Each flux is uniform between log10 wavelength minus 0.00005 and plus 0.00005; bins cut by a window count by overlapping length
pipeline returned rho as 0.07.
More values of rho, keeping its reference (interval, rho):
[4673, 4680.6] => 0.03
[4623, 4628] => 0.24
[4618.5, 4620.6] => 0.12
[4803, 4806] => 0.43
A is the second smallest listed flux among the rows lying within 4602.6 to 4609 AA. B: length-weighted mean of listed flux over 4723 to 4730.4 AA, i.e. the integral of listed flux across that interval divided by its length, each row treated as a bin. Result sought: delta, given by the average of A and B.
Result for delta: 2.11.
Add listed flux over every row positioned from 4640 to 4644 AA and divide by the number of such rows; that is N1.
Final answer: 2.15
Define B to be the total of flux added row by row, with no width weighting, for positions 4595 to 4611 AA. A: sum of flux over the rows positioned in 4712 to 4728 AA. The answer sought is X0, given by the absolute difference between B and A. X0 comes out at 0.6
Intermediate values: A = 33.2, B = 33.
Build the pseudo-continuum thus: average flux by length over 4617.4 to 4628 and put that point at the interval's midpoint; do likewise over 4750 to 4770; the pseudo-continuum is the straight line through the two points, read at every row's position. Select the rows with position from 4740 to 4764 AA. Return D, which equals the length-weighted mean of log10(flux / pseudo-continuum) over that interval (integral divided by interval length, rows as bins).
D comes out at 0.022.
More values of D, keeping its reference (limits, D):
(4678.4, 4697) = -0.020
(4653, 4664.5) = 0.008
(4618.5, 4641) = -0.003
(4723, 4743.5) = 0.008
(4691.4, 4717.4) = -0.029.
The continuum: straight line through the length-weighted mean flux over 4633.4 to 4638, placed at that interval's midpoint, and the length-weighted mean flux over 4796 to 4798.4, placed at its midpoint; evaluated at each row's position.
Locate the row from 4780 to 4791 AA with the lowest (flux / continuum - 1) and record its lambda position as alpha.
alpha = 4781.35 AA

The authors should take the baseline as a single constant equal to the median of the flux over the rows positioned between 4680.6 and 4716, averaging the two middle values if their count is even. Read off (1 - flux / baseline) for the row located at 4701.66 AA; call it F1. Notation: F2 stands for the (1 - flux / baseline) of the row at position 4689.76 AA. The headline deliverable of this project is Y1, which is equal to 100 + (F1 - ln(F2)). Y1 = 102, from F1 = -0.01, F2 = 0.214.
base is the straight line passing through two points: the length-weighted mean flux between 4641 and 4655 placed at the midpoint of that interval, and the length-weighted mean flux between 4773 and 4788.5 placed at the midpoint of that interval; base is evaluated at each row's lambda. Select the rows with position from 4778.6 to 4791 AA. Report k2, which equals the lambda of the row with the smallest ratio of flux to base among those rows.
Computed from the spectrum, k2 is 4781.35 AA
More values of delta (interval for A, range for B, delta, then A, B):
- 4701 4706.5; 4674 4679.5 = 1.98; 1.869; 2.09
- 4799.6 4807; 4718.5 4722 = 2.29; 2.133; 2.44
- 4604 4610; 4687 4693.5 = 1.97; 2.047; 1.90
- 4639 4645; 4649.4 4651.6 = 2.05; 2.09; 2.02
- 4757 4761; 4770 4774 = 2.18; 2.266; 2.09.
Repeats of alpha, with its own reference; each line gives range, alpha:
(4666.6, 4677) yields 4674.67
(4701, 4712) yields 4710.32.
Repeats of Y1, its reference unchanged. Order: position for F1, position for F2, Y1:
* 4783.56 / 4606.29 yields 103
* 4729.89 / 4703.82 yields 102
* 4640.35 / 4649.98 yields 104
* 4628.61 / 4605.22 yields 105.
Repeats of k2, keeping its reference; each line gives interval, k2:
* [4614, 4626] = 4620.09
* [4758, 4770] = 4765.96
